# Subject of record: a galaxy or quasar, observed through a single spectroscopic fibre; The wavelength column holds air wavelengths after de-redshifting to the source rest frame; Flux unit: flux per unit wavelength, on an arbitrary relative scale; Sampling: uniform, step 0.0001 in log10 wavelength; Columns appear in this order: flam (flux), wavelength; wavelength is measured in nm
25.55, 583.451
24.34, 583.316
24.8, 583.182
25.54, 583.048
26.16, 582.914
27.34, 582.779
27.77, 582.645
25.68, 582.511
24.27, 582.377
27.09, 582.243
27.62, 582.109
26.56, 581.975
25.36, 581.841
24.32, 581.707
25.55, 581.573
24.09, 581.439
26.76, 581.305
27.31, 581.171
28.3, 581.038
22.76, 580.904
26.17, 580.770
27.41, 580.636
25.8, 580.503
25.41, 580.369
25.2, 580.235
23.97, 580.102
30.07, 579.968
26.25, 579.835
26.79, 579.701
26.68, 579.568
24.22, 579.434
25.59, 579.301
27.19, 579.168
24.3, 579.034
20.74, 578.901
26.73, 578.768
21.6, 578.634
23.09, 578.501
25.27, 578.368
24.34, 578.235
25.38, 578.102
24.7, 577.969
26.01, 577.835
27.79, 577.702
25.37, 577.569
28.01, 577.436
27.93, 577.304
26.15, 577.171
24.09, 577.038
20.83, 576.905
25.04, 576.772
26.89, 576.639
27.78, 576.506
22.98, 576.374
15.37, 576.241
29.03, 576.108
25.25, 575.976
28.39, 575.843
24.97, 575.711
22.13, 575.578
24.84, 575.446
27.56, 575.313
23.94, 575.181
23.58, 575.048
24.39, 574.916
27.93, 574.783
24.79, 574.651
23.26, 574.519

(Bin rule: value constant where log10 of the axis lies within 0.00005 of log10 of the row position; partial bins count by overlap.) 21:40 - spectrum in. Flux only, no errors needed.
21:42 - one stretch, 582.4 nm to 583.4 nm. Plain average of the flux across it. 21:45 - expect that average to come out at 25.9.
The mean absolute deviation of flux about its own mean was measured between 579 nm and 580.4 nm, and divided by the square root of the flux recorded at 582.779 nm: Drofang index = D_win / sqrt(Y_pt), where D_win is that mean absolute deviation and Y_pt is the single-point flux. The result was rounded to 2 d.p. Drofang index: 0.25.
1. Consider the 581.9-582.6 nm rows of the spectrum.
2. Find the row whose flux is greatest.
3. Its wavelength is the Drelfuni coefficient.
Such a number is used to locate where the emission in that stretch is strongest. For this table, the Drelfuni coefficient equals 582.109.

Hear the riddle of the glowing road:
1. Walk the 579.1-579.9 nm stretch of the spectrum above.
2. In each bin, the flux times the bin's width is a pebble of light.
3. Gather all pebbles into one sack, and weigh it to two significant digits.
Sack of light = 21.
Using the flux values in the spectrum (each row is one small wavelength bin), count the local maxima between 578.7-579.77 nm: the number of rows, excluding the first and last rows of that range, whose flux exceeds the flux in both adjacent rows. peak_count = 1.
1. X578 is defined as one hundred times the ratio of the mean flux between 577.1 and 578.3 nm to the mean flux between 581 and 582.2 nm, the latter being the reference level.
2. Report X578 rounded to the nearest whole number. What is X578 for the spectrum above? 100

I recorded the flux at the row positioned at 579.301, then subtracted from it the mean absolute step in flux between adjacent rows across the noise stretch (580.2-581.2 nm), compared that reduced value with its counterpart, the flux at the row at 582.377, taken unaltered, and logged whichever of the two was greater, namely 24.3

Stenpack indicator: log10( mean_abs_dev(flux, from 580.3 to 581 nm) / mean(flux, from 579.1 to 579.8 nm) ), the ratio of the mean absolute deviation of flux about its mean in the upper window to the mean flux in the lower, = -1.36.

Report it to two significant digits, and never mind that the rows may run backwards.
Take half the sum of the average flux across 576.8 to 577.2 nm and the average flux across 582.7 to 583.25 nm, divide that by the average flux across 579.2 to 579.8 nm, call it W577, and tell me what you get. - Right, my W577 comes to 0.96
